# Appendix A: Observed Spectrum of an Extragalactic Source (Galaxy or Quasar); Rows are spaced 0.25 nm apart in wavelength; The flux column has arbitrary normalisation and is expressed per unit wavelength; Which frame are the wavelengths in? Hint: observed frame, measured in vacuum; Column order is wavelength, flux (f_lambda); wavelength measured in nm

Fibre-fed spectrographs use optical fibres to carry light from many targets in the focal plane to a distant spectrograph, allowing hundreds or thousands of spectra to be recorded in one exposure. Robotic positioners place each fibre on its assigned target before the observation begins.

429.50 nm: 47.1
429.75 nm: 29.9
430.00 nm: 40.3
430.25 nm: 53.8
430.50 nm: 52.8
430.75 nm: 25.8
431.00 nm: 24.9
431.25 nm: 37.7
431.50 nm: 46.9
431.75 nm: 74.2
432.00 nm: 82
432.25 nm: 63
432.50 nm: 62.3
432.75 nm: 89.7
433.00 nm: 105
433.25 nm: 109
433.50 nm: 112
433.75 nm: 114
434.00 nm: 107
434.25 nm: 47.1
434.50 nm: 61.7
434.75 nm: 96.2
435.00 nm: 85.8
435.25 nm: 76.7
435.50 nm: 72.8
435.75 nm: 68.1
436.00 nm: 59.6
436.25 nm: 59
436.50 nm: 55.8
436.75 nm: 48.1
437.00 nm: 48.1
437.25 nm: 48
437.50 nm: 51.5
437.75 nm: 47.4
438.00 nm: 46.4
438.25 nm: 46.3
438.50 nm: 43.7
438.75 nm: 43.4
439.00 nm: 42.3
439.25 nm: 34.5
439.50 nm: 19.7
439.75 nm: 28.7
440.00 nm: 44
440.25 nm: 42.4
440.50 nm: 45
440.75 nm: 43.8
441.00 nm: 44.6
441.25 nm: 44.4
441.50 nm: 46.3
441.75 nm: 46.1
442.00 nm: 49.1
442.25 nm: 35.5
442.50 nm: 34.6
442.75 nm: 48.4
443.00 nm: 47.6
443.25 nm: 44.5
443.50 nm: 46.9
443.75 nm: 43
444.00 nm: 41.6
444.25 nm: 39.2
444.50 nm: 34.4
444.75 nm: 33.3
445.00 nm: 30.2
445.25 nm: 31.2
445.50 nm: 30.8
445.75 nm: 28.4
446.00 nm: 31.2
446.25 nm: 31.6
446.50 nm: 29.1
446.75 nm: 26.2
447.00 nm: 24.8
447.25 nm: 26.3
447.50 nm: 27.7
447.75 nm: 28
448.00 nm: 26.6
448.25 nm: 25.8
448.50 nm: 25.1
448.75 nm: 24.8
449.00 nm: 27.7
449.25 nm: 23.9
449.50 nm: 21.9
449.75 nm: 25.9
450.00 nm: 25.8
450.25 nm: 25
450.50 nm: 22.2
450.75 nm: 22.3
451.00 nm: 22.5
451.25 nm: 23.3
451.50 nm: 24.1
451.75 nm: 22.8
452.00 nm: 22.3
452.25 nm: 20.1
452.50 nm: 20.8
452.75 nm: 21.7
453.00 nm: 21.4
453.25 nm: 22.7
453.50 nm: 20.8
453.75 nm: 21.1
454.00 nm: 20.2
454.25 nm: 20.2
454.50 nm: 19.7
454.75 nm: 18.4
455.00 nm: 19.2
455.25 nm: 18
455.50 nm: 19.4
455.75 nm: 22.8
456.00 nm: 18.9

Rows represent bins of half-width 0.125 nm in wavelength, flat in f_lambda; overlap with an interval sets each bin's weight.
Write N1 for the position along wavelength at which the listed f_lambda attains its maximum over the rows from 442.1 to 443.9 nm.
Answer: 442.75 nm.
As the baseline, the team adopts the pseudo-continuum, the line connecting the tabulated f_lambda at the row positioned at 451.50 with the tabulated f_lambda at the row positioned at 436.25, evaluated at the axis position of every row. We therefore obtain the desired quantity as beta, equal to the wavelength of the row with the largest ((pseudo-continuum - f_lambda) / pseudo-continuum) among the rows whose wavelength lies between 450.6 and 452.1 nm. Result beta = 450.75 nm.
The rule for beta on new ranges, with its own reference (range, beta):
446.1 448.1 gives 447.00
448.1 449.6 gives 449.50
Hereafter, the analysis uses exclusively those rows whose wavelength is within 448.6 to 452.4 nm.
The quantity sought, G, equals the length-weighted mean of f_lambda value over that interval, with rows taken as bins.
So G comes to 24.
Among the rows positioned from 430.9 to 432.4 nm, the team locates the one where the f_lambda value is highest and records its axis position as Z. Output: 432.00 nm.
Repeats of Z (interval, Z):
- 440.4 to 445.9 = 442.00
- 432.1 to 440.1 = 433.75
